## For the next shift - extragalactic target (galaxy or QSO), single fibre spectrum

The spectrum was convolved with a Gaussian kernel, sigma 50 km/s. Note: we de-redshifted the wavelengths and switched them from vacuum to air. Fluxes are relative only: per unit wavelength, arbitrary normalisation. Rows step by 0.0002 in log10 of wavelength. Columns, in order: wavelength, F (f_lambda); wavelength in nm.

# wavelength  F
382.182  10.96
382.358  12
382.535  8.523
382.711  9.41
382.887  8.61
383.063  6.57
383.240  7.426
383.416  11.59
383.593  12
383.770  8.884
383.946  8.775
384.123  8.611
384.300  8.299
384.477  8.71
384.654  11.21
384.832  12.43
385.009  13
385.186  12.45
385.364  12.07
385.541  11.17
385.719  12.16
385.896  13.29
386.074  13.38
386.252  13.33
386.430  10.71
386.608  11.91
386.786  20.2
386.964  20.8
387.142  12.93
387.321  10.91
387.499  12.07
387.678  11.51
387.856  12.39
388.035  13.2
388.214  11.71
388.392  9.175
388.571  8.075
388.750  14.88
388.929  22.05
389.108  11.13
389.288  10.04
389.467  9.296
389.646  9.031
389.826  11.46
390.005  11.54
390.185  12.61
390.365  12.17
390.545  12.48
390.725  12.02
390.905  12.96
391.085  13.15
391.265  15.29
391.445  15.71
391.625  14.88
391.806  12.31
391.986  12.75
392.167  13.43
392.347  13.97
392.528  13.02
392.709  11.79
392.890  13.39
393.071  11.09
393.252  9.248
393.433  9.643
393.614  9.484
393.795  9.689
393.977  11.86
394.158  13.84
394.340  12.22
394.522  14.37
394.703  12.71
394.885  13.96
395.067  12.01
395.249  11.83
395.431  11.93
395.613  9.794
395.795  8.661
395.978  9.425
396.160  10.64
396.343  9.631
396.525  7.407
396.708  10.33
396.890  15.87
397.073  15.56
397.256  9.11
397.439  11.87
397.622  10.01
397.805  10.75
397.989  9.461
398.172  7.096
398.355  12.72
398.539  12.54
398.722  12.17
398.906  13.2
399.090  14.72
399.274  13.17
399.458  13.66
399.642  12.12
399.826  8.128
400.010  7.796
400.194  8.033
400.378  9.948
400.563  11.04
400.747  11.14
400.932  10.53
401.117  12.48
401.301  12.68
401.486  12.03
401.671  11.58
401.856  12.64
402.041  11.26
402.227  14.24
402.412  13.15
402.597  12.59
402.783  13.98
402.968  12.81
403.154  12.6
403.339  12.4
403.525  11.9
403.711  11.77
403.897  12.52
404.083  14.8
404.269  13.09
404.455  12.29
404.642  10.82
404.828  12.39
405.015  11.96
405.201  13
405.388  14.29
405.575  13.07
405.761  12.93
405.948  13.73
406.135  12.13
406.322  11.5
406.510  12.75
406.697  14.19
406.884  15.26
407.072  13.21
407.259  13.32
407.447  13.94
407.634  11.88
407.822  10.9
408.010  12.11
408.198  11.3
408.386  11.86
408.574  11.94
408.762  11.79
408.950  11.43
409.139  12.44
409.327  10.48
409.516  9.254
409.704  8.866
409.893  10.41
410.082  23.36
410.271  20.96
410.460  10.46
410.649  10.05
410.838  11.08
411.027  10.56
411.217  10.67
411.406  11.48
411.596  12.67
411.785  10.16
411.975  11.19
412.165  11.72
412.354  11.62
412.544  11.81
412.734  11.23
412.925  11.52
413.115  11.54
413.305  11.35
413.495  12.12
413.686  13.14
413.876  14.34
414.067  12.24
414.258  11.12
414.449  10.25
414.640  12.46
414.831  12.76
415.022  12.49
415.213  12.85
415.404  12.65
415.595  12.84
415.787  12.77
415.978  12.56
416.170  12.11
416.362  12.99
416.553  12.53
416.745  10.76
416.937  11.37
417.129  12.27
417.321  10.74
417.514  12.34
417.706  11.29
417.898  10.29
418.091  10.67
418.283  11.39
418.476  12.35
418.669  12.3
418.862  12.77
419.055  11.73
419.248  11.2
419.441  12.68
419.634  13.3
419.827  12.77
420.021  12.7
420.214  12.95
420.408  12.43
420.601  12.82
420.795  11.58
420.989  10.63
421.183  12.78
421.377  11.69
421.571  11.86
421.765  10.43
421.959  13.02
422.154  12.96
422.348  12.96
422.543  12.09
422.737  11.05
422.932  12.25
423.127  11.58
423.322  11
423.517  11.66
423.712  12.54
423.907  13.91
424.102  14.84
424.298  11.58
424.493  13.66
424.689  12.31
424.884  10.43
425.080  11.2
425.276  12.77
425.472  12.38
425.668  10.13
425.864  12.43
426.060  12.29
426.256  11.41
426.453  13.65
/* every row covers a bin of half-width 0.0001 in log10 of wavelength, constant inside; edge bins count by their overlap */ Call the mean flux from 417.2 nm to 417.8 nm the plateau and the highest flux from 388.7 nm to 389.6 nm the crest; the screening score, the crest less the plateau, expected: 11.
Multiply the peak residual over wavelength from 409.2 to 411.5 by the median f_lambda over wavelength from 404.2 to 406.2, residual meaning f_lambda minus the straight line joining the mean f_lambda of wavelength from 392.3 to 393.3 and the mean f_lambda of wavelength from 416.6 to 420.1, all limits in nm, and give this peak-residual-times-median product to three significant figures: 148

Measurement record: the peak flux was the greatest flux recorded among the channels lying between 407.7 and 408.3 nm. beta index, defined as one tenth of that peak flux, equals 1.21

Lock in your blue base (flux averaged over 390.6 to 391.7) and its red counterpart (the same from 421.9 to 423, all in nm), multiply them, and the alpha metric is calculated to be 173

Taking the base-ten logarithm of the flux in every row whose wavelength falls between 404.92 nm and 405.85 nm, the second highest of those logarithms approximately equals 1.12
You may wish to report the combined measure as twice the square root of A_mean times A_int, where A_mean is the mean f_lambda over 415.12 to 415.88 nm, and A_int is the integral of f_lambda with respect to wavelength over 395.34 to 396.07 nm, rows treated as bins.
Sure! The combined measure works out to 19.3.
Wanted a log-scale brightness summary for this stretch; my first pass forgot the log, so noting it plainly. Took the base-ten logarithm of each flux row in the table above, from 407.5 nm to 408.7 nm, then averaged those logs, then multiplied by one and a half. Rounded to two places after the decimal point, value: 1.60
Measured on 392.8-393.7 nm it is 1.53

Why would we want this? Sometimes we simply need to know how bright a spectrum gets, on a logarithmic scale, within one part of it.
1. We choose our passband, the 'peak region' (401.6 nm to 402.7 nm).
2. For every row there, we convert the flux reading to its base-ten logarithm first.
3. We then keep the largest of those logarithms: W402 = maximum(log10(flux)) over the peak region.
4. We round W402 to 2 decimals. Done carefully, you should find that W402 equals 1.15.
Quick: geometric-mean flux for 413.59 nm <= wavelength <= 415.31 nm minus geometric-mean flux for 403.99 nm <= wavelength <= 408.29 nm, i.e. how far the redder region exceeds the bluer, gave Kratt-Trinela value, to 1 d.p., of -0.4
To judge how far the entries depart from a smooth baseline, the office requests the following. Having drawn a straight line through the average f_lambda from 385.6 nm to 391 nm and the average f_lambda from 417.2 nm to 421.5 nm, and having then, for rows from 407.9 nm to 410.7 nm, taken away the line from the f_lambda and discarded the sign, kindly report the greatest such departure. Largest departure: 11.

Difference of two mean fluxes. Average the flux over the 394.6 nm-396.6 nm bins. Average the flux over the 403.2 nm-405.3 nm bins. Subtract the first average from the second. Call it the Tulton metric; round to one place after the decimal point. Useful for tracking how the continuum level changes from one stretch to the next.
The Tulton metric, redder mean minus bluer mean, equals 1.7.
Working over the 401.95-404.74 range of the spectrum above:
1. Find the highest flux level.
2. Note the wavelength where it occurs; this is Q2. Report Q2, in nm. 404.083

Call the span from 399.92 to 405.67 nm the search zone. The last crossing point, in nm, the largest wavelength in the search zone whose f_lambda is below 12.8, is 405.015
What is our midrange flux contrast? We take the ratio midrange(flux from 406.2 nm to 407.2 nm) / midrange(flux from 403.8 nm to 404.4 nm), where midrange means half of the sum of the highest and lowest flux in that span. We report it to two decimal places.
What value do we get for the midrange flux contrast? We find 0.98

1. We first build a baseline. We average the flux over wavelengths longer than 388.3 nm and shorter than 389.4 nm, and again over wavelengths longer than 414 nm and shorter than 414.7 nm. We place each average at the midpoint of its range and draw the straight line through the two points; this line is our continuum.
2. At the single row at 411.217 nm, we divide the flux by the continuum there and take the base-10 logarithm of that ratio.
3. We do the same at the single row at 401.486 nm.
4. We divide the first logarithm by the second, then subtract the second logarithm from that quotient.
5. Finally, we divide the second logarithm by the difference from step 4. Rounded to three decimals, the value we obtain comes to 0.000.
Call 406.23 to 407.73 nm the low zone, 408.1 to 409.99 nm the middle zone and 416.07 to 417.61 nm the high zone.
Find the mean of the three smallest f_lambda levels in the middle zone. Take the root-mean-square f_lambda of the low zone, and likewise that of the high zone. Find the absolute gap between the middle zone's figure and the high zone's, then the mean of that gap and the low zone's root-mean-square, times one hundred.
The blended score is 786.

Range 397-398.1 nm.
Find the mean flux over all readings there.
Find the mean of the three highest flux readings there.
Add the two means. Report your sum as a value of 24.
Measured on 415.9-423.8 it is 25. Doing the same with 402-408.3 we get 28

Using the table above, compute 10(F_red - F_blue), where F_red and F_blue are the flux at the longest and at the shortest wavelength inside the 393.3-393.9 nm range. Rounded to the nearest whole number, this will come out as 0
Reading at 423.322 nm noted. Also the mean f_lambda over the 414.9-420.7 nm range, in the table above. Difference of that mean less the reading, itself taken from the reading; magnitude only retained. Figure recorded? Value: 9.8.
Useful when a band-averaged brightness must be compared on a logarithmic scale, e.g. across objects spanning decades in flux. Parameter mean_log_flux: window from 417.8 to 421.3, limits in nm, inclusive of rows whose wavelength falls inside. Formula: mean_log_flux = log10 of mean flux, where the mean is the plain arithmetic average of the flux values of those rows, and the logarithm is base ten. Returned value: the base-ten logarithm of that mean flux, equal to 1.08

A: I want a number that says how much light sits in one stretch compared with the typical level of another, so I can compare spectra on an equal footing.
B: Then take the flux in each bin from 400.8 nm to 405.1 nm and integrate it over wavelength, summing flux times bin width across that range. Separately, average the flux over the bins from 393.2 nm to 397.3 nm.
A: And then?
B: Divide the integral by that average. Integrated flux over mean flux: 4.7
